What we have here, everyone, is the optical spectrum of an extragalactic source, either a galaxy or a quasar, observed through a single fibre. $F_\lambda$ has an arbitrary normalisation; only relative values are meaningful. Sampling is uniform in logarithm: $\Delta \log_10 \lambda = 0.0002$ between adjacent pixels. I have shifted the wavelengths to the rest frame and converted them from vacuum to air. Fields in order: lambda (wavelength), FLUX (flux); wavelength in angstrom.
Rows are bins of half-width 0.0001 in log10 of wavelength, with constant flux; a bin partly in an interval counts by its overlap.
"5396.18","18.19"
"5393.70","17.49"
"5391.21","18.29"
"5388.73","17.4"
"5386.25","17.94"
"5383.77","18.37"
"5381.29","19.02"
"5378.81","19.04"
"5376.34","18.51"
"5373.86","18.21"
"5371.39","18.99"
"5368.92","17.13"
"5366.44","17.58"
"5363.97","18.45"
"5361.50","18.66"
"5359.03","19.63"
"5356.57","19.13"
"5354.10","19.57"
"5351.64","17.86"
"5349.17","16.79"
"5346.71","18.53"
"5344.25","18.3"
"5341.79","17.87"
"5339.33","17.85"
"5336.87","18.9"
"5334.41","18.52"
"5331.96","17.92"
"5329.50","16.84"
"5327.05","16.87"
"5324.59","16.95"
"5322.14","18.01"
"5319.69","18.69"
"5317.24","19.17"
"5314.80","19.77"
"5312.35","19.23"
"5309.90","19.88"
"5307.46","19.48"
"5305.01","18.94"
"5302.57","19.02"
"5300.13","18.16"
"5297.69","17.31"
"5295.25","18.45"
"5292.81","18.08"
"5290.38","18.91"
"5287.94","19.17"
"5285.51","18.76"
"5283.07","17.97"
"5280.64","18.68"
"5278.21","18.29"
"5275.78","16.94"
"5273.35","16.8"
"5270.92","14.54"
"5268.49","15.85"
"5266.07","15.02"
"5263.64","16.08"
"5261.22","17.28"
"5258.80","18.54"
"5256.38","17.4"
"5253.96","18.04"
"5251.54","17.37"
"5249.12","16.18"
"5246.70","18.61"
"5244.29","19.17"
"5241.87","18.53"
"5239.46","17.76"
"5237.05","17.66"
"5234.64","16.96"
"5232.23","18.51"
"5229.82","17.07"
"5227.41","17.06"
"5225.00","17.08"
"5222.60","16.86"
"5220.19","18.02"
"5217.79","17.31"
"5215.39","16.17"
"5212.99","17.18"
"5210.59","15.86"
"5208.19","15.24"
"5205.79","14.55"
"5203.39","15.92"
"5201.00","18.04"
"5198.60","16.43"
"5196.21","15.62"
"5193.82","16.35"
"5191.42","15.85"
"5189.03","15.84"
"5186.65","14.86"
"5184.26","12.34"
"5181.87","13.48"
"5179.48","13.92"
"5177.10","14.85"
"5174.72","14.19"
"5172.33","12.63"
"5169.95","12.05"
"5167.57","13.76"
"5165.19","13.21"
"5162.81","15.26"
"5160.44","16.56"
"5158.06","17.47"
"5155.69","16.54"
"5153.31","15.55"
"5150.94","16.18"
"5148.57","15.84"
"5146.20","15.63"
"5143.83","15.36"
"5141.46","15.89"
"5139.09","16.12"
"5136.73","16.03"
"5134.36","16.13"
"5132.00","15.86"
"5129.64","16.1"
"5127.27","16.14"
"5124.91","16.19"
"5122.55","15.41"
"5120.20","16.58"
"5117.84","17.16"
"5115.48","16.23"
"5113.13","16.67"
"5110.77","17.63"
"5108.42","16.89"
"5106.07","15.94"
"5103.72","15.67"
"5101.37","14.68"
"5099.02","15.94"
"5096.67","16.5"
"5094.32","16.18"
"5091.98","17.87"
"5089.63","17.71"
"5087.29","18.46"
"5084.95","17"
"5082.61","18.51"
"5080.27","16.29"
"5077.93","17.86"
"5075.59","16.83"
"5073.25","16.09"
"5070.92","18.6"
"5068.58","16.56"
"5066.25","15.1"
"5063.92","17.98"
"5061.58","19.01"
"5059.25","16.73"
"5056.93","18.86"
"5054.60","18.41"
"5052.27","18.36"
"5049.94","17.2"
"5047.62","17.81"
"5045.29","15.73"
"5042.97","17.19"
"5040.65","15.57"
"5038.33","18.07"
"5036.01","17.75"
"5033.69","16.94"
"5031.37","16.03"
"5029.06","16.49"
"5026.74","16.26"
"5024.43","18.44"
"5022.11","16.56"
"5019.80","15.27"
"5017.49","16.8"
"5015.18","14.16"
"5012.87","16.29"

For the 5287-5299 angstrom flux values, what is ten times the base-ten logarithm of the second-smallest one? 12.6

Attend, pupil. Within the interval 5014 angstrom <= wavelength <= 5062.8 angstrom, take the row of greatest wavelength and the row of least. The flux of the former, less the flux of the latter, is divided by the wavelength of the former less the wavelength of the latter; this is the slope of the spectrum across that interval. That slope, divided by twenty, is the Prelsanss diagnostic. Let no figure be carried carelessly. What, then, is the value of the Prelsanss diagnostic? 0.0052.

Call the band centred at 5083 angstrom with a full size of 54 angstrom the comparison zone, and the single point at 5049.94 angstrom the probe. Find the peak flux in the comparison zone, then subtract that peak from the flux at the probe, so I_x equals -1.8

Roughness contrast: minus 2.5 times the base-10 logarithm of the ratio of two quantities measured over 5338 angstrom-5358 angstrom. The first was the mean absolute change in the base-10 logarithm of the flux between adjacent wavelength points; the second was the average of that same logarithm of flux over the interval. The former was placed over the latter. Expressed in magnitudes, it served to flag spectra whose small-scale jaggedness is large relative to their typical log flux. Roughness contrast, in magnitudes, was 4.5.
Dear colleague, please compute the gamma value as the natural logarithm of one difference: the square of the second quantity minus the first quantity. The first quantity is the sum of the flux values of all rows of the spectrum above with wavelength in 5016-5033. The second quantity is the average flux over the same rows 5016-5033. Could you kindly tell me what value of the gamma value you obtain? 5.06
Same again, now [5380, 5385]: 5.74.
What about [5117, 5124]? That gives 5.39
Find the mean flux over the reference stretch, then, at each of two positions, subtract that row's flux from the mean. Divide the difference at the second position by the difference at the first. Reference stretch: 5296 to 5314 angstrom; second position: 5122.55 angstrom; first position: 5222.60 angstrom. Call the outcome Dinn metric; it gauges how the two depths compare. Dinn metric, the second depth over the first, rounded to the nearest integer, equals 2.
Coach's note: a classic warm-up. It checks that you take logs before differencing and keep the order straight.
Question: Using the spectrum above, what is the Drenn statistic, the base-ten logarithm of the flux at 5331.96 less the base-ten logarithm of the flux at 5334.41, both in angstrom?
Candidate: -0.01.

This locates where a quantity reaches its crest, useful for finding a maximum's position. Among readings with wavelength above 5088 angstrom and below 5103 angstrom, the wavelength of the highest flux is 5091.98 angstrom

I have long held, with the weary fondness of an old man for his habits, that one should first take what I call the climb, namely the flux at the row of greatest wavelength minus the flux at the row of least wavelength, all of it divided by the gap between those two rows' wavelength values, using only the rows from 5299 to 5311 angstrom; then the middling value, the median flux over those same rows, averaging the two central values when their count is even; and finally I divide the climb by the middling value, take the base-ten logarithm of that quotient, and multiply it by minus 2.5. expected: 5.1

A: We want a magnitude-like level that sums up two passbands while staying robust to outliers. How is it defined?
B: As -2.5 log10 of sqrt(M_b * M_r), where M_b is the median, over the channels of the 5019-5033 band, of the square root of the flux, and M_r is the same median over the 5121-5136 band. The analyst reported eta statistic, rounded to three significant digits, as -1.51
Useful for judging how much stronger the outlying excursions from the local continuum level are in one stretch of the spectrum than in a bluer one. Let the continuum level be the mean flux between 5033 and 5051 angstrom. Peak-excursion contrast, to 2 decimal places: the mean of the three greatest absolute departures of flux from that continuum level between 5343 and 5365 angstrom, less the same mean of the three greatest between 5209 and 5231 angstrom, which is 1.40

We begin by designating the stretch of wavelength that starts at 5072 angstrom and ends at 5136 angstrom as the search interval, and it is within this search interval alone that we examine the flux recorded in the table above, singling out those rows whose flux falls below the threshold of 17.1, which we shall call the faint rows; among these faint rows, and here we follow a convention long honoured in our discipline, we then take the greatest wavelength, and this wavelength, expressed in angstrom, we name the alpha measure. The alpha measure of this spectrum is 5134.36 angstrom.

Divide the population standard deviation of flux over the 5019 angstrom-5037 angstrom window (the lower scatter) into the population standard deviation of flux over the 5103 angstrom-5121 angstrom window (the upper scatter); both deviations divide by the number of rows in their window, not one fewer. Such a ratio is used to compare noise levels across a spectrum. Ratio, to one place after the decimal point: 0.6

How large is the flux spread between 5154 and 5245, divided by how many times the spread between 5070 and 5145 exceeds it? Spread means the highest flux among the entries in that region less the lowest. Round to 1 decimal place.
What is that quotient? 12.9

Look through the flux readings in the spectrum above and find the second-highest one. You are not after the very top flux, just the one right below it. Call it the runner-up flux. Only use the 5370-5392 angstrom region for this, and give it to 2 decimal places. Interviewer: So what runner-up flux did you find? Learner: 19.02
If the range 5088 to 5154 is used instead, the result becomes 17.71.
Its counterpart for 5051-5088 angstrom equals 18.86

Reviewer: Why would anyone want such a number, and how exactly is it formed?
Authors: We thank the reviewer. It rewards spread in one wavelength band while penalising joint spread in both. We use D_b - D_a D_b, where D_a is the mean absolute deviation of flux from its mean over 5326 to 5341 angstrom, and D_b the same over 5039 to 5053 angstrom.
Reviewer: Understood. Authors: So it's 0.32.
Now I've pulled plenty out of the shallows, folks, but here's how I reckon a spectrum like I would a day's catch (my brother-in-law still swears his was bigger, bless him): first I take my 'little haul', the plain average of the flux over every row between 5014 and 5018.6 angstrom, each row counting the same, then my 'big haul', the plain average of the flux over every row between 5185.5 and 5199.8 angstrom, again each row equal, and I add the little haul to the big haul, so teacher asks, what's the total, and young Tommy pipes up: 31.3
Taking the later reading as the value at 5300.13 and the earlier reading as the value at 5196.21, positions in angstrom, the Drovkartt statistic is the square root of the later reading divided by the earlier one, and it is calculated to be 1.08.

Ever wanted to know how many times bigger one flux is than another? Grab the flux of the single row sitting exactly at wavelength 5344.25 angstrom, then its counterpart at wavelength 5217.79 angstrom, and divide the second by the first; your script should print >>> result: 0.95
